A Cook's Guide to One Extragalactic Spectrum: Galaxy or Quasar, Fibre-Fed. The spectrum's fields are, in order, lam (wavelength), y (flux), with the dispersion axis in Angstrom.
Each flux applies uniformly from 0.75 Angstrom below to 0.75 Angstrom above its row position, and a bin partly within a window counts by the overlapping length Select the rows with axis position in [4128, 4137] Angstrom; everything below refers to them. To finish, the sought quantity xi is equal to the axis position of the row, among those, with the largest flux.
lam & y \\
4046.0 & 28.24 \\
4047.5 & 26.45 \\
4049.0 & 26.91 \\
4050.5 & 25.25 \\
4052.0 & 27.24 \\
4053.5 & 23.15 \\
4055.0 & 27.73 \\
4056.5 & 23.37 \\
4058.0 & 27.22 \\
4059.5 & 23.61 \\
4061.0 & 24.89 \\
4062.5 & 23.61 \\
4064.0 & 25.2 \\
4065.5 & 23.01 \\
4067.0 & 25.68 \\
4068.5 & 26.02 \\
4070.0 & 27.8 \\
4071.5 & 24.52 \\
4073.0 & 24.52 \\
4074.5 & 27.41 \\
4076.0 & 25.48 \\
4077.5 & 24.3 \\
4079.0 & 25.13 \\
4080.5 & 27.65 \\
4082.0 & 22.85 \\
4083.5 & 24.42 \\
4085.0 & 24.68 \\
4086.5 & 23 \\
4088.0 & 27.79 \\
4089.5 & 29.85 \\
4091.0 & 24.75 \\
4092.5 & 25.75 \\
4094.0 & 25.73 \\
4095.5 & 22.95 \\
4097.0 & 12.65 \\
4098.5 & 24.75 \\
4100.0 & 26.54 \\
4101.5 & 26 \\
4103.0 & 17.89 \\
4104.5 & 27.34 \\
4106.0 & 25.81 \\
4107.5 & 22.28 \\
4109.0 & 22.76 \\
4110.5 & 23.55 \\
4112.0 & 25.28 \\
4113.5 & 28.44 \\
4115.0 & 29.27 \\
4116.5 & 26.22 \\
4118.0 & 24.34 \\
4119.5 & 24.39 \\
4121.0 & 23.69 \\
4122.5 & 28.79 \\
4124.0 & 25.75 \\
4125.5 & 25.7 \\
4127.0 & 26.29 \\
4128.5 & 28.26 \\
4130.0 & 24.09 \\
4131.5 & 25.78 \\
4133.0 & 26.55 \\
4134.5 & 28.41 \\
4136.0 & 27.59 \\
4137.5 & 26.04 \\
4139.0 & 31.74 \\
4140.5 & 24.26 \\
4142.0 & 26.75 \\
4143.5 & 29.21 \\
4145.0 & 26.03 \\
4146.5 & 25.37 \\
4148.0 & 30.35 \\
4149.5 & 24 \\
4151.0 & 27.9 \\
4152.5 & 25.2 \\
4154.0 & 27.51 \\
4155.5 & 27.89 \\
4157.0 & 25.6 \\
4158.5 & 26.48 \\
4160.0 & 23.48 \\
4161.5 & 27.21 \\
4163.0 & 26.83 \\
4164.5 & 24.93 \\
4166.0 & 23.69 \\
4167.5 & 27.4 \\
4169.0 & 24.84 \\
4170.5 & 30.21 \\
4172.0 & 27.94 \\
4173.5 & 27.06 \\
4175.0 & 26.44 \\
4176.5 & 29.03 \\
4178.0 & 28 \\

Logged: 4134.5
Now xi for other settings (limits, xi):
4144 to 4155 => 4148.0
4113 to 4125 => 4115.0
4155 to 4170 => 4155.5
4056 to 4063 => 4058.0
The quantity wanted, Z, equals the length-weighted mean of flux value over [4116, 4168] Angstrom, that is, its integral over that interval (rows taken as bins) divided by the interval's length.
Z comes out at 26.4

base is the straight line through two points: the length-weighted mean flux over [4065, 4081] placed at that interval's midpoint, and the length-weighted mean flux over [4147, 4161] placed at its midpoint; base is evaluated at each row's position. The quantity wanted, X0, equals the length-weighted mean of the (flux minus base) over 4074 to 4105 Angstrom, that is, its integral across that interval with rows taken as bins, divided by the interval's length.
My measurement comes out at -1.21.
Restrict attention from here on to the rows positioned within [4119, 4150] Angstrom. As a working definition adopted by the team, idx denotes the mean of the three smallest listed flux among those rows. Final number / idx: 23.9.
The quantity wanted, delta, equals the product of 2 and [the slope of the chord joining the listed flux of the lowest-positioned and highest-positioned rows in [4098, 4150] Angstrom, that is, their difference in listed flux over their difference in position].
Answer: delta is -0.03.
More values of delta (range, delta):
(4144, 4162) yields 0.14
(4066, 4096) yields -0.19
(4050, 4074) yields -0.06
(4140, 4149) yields 1.62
